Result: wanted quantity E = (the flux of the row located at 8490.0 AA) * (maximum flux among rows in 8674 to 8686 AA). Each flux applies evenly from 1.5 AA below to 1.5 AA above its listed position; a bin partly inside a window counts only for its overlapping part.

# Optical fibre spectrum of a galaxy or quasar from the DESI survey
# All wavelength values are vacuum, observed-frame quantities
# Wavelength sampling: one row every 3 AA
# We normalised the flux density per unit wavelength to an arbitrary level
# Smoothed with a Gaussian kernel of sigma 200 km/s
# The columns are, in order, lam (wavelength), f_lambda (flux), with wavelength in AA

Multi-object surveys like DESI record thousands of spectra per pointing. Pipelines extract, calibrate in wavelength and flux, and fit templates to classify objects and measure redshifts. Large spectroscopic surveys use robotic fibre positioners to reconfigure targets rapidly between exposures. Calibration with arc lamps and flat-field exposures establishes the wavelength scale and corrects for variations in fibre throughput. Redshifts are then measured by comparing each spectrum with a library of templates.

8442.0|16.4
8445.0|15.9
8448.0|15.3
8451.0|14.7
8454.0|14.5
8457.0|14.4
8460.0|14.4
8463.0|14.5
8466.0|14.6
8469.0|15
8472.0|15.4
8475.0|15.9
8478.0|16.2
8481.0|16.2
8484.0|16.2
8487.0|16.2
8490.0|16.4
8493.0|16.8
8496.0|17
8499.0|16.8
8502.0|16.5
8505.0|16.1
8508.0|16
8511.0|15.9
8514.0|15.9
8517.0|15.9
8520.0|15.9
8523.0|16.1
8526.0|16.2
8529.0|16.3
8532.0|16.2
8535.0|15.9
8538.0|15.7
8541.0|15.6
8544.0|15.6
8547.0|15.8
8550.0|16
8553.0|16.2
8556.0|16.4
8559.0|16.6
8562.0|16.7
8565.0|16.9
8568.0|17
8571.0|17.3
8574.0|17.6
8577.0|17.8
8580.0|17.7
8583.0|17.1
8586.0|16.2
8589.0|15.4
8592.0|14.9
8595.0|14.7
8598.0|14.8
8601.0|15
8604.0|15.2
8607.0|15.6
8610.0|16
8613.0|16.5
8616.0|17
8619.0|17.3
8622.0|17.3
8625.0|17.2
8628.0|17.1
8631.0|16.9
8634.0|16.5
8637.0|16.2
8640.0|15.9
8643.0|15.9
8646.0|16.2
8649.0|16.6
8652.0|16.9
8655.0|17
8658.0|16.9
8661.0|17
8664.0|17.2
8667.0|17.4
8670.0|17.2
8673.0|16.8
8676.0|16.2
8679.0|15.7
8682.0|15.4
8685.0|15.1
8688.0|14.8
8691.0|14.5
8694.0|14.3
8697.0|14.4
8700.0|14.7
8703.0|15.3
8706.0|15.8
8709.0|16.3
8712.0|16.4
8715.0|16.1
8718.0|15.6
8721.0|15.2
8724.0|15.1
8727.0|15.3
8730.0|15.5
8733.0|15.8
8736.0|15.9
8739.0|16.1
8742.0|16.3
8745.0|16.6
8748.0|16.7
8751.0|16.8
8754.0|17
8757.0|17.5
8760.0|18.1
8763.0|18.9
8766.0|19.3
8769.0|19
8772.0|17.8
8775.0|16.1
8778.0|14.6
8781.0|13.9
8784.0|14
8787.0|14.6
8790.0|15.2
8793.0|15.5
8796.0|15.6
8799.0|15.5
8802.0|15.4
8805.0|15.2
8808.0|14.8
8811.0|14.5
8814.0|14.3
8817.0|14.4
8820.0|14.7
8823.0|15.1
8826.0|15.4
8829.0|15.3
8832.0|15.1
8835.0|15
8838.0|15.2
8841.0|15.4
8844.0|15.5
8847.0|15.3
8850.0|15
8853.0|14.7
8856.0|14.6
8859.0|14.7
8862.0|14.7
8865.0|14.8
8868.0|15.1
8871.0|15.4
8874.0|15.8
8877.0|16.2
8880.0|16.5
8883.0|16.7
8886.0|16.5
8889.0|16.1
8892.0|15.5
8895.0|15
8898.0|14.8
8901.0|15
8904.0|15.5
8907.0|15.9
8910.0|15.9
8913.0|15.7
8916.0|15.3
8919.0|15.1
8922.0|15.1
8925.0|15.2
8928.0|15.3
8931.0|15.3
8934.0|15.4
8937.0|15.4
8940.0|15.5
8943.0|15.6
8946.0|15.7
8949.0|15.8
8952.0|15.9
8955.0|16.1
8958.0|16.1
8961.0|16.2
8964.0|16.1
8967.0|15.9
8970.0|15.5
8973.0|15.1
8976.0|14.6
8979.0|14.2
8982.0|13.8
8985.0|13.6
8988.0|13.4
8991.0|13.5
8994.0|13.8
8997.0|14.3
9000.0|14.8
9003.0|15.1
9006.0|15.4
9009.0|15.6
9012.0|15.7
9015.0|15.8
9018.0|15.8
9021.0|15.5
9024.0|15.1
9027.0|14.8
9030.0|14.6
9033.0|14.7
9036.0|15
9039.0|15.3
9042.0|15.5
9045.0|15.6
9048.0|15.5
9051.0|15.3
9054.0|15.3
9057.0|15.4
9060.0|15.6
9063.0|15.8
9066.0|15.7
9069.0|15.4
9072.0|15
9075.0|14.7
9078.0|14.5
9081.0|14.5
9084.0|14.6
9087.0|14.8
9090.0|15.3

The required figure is 266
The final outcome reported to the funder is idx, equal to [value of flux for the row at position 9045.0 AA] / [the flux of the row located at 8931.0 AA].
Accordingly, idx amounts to 1.02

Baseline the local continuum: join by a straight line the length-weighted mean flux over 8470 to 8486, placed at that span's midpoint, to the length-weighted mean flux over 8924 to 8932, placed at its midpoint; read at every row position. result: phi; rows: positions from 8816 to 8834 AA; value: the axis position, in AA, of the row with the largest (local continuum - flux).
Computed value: 8817.0 AA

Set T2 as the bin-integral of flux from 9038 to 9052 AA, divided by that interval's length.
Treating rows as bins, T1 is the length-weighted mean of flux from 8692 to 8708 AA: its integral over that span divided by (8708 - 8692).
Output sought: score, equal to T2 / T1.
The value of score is 1.03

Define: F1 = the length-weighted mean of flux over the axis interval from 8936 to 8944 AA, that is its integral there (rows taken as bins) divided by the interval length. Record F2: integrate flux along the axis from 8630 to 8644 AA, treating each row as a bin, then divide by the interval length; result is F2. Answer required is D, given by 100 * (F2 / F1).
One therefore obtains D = 105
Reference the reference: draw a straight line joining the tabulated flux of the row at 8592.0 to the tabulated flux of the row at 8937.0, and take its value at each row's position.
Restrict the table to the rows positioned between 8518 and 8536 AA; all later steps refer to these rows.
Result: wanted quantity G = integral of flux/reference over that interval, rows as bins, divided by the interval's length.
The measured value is 1.09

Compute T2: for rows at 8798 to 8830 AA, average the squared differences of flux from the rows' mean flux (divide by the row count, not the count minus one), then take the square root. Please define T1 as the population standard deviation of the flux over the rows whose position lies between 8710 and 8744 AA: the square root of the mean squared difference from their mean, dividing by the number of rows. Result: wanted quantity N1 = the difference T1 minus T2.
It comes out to 0.01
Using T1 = 0.427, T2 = 0.42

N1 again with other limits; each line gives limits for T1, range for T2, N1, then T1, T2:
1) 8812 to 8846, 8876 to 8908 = -0.25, 0.387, 0.64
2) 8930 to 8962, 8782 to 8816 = -0.22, 0.302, 0.52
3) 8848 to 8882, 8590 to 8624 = -0.34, 0.633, 0.98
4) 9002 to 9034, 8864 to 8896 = -0.21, 0.424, 0.63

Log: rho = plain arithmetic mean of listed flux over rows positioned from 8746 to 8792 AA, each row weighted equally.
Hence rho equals 16.6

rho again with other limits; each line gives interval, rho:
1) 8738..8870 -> 15.7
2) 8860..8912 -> 15.6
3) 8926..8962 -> 15.7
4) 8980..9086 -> 15.0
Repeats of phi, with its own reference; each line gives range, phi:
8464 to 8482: 8466.0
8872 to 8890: 8874.0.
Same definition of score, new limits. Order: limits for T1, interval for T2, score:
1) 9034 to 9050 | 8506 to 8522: 1.04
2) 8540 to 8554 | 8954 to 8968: 1.02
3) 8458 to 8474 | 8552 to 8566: 1.12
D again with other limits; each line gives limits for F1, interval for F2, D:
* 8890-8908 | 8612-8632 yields 112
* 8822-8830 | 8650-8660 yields 111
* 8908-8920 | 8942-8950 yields 101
